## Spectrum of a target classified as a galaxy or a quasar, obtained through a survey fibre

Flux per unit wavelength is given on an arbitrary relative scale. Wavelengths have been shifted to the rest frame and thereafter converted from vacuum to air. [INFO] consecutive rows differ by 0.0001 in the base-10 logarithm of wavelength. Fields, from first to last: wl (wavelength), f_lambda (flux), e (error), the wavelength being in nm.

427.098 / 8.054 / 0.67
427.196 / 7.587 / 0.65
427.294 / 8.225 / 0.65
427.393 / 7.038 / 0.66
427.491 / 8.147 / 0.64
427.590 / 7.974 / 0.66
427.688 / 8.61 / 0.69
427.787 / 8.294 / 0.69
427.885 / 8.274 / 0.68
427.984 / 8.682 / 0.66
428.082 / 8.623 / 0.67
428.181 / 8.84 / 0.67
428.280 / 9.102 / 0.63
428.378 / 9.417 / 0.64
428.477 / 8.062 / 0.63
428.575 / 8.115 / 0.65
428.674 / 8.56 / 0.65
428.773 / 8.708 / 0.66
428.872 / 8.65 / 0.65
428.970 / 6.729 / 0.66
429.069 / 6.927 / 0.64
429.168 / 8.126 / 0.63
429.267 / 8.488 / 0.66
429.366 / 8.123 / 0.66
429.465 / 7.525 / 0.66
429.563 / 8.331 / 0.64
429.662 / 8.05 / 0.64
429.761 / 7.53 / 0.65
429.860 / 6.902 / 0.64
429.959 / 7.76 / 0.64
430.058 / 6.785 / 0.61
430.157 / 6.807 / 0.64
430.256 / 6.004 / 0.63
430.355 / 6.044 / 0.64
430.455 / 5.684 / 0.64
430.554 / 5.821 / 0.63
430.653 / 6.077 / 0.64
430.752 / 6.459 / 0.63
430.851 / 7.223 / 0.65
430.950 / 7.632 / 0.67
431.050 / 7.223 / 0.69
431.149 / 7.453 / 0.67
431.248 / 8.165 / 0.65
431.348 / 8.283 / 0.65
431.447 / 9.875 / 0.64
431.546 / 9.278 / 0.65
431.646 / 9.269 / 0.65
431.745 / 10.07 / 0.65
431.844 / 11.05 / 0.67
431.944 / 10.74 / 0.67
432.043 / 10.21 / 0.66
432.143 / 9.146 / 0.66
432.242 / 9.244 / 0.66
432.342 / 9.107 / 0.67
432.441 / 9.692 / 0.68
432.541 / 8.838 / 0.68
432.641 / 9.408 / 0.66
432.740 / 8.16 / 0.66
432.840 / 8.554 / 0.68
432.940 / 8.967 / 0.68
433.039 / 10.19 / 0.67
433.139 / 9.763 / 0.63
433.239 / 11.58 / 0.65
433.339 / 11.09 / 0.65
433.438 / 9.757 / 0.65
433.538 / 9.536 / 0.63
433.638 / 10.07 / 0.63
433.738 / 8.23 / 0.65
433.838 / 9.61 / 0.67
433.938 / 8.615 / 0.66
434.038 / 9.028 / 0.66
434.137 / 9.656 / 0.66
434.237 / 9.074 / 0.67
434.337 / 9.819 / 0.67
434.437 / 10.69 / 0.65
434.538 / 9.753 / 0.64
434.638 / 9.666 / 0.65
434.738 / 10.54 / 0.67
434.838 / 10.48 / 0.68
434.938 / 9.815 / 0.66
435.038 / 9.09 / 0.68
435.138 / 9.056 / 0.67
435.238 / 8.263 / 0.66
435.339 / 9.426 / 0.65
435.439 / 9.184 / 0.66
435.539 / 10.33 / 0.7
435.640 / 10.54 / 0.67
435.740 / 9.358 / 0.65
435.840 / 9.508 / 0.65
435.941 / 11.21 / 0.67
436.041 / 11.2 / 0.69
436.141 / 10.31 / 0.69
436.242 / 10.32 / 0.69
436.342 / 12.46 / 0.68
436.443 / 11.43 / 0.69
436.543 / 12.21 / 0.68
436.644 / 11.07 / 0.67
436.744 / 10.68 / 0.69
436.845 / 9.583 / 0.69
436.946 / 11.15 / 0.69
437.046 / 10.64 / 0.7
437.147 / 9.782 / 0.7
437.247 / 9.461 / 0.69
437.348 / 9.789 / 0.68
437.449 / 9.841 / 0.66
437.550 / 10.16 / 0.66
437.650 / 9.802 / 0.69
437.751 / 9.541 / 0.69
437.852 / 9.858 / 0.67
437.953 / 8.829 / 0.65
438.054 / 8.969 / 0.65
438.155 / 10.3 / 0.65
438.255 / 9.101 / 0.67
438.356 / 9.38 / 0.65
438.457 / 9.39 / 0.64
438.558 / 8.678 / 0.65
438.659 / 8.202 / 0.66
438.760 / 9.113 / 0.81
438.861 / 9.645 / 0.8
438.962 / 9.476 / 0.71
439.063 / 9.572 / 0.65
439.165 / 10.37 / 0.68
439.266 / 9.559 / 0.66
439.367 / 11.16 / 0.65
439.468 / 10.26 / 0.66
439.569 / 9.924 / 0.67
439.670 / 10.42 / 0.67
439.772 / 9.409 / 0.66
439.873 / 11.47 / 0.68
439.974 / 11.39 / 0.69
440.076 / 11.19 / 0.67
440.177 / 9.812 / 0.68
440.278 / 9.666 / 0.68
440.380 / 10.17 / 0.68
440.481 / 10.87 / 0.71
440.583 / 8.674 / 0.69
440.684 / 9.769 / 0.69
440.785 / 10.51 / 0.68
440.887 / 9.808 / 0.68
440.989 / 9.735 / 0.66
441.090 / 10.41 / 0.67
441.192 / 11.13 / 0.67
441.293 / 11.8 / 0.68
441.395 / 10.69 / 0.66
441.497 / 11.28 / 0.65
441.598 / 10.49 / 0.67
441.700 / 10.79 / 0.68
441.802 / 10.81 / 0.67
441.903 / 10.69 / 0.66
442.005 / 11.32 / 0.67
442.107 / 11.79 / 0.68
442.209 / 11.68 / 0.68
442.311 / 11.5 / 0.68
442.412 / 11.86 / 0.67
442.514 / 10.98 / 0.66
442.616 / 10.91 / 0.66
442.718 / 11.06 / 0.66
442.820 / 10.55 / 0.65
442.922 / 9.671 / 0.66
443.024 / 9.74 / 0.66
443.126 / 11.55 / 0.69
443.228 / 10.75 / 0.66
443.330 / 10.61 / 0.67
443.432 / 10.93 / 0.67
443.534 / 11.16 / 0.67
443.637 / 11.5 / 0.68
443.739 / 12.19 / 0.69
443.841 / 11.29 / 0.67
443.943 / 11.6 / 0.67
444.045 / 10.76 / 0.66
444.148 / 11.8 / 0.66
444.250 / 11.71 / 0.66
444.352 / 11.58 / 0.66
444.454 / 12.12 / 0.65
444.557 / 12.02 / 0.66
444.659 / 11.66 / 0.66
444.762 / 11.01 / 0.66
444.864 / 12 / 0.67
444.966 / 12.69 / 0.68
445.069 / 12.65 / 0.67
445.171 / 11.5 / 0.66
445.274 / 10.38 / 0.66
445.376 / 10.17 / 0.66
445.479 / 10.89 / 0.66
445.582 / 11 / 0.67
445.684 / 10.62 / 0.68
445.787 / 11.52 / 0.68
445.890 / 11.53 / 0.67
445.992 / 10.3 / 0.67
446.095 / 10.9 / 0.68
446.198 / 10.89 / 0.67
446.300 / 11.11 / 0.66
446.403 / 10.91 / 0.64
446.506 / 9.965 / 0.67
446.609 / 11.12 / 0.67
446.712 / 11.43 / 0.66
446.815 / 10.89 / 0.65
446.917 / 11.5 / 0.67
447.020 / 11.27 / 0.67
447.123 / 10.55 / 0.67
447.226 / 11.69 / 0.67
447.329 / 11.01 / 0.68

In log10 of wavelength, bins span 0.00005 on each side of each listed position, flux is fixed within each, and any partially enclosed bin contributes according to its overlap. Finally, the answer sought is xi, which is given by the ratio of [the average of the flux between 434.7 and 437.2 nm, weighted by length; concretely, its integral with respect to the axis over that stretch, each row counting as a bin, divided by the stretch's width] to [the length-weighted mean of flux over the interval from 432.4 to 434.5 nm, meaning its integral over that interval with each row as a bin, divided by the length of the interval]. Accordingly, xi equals 1.08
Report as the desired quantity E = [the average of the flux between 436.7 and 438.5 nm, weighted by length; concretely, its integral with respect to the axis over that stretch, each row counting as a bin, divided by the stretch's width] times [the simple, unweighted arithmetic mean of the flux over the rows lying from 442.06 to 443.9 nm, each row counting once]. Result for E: 109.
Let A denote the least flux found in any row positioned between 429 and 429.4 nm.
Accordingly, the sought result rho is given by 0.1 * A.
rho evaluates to 0.7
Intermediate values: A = 6.927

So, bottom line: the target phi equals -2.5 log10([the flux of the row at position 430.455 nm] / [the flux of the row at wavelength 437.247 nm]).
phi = 0.55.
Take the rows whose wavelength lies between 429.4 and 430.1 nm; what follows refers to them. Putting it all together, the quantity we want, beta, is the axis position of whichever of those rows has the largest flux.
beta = 429.563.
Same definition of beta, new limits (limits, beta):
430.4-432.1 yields 431.844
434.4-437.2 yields 436.342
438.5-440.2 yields 439.873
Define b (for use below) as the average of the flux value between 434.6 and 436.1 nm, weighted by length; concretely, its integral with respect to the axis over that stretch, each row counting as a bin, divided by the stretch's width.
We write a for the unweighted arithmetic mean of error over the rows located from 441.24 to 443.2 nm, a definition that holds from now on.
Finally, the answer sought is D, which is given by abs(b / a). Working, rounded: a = 0.668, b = 9.9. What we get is 14.8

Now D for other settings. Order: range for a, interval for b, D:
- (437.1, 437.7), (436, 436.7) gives 16.6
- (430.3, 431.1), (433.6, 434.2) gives 14.2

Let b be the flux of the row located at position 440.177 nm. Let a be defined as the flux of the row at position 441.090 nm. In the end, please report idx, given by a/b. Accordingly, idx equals 1.06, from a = 10.41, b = 9.812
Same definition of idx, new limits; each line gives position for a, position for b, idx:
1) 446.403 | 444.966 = 0.86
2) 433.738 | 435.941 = 0.73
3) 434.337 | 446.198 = 0.90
